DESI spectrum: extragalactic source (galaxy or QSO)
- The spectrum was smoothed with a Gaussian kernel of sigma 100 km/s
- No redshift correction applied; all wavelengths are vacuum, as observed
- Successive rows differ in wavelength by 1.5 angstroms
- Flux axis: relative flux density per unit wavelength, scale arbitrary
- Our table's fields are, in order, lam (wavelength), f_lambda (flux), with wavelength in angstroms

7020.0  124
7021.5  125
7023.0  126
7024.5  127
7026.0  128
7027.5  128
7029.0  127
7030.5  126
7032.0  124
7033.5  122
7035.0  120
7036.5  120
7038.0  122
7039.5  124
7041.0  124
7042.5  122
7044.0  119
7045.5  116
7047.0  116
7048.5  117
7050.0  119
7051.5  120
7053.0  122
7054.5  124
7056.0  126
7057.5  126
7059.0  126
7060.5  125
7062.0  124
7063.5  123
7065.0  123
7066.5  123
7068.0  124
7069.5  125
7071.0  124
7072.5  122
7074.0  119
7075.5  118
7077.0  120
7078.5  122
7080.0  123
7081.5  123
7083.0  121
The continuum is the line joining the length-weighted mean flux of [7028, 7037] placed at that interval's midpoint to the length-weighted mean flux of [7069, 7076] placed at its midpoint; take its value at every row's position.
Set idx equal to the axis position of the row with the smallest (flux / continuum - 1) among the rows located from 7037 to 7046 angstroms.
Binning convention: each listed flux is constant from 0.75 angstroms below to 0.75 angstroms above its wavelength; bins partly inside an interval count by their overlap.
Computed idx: 7045.5 angstroms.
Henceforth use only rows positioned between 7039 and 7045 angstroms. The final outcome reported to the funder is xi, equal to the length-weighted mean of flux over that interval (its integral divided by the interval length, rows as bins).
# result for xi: 122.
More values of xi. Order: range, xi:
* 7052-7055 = 123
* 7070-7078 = 121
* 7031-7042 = 122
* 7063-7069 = 123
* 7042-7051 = 118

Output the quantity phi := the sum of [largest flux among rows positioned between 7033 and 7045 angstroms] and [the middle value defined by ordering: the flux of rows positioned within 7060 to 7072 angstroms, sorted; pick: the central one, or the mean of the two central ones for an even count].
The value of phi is 248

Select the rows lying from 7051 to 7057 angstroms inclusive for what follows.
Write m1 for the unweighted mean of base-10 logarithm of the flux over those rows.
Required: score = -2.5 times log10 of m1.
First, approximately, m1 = 2.09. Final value -0.800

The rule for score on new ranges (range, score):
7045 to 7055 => -0.793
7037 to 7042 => -0.801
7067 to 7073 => -0.802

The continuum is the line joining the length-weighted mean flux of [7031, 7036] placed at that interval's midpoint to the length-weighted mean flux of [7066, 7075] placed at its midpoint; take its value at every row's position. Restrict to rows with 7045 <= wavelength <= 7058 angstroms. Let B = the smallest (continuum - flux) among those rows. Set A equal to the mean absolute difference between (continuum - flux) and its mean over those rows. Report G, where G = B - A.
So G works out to -6.9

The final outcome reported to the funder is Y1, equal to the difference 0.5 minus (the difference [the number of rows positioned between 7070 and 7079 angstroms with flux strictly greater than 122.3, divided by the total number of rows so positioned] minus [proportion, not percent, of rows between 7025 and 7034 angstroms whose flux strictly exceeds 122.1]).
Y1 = 1.17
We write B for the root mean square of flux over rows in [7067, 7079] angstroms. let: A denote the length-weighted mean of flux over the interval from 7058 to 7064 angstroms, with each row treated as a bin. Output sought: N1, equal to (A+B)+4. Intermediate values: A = 125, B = 122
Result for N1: 250.4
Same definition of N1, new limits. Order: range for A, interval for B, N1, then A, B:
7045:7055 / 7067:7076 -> 245.1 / 119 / 122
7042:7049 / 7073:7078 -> 240.9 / 118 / 119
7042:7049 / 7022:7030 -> 249.1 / 118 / 127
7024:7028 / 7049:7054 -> 252.0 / 128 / 120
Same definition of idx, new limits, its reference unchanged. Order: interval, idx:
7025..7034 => 7033.5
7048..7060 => 7048.5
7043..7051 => 7045.5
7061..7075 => 7074.0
